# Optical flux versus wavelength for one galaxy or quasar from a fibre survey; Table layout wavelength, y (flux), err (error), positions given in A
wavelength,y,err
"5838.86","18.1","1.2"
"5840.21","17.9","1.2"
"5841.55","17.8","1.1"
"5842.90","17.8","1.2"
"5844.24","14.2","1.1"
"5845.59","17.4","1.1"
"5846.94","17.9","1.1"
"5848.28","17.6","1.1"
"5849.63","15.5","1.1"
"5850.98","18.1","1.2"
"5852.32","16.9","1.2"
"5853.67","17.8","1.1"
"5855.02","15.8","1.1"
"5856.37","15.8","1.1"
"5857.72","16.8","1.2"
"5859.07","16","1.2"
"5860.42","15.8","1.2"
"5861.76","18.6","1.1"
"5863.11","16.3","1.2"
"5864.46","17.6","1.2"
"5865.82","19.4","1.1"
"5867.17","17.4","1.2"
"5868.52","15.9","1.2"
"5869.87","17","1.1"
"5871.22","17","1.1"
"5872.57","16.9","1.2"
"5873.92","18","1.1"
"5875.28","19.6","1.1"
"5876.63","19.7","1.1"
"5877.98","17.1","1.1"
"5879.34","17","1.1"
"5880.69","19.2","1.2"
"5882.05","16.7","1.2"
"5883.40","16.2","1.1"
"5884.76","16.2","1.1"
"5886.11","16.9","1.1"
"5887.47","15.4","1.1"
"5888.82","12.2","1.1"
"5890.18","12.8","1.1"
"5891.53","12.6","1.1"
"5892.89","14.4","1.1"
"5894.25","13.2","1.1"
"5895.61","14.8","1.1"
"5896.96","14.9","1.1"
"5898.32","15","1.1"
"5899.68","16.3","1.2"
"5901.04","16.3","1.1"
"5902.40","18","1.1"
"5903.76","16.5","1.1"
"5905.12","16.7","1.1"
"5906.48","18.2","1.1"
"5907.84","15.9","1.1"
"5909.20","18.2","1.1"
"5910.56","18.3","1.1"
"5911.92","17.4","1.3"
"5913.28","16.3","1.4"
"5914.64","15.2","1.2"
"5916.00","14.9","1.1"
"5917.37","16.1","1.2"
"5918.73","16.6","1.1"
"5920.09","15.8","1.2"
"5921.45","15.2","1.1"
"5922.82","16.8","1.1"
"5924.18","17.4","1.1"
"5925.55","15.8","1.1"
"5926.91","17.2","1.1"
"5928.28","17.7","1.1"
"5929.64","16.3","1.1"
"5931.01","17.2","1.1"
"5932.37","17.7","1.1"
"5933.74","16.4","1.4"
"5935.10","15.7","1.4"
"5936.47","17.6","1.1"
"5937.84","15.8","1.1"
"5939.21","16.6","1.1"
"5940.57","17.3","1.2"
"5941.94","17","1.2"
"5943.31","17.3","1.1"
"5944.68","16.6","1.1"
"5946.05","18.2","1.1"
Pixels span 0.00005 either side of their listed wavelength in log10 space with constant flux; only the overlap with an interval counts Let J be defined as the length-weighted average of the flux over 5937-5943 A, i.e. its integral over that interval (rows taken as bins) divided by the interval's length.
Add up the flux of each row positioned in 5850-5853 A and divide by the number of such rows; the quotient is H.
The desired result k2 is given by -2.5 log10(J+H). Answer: -3.84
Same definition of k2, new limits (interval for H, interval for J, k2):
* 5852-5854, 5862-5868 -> -3.86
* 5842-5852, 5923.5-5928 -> -3.82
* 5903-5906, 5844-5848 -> -3.81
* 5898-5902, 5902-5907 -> -3.80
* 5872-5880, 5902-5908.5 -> -3.86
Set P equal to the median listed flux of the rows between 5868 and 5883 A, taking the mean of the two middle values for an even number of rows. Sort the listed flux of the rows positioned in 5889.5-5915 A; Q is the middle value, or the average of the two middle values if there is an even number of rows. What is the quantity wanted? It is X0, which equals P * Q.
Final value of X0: 277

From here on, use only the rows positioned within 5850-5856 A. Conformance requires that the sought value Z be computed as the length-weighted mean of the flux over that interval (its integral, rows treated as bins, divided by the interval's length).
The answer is 17.0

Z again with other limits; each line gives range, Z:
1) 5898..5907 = 16.7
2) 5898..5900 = 15.6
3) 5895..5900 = 15.2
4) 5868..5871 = 16.6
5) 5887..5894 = 13.4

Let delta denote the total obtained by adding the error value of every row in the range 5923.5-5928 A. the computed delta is 3.3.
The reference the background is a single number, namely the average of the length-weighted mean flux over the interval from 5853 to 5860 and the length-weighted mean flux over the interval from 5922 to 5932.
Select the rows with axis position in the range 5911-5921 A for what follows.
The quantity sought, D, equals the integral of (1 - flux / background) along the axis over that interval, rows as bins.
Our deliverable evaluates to 0.35 A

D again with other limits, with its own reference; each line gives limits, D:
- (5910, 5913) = -0.17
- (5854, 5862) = 0.12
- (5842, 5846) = 0.04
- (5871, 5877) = -0.58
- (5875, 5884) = -0.66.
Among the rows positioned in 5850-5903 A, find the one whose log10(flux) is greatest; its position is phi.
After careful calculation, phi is 5876.63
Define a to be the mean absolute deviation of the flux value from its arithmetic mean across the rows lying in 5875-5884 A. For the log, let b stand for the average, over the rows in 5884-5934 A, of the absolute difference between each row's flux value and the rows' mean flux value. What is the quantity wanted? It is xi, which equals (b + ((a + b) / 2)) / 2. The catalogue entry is 1.24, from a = 1.35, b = 1.2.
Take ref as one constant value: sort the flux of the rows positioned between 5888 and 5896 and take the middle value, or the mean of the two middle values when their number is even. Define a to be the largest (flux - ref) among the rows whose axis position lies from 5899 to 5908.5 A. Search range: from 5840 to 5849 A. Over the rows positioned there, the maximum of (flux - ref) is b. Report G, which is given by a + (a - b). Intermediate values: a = 5.2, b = 4.90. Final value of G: 5.5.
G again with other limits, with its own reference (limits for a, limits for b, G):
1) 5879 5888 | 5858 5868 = 6.0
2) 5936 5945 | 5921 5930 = 4.5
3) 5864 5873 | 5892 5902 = 9.5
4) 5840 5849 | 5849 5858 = 4.7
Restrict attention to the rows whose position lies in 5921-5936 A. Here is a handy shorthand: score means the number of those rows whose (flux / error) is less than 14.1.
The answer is 3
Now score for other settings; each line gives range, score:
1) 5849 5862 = 5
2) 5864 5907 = 13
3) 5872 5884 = 2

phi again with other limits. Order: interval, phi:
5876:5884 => 5876.63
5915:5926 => 5924.18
